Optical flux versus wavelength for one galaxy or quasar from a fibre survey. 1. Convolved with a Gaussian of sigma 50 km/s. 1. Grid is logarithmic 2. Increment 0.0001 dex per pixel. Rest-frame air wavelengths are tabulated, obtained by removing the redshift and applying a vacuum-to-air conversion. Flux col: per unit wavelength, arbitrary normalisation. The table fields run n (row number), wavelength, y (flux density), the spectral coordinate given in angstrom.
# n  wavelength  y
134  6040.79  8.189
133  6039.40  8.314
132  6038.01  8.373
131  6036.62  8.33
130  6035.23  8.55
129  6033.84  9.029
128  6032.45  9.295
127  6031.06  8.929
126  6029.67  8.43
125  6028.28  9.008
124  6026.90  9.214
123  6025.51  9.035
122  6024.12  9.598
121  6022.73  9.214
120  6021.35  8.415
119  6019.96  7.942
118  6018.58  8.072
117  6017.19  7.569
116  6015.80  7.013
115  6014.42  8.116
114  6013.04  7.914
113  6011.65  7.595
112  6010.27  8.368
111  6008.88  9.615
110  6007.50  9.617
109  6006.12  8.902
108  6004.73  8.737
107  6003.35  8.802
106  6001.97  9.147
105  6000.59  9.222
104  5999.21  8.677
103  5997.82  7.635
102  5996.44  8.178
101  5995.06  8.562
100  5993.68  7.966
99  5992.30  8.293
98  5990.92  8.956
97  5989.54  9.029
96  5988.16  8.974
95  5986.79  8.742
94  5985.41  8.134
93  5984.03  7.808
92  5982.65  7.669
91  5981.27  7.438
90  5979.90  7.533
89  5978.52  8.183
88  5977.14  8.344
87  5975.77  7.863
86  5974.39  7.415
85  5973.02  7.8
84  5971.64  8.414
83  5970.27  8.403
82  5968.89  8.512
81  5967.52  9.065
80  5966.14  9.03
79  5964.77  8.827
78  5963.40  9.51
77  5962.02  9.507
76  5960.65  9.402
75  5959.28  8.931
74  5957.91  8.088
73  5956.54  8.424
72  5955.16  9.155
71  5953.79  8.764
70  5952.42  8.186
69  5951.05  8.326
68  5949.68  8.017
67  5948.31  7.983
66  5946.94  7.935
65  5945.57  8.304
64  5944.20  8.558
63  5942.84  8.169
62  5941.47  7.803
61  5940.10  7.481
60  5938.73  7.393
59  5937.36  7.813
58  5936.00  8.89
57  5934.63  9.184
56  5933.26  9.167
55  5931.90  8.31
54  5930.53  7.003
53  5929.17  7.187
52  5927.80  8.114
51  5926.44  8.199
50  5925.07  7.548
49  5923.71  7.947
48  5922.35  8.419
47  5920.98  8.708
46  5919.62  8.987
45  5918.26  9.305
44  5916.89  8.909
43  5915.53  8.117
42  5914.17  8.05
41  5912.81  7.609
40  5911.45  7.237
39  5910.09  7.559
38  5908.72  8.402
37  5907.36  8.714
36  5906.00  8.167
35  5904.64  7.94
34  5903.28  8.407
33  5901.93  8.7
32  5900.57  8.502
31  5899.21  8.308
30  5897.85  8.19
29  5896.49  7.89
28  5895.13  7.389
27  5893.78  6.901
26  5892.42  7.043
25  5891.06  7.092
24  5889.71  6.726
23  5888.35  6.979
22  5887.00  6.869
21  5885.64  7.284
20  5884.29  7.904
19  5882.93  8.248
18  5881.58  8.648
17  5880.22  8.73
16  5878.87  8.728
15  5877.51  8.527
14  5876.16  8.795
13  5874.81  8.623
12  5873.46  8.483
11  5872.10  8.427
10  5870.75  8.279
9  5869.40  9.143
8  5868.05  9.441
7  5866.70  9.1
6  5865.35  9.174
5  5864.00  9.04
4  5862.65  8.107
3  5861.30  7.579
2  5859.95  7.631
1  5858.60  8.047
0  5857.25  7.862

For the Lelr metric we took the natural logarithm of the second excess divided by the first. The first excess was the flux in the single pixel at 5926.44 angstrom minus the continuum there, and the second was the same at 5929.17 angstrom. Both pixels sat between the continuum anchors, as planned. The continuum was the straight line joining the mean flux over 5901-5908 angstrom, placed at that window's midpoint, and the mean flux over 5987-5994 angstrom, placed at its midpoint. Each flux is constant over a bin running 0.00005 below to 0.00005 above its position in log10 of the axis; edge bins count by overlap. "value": 1.6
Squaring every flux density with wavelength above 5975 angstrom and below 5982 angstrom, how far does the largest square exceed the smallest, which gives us 14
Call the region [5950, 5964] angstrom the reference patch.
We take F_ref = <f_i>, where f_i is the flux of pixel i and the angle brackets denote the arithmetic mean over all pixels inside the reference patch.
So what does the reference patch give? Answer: 8.8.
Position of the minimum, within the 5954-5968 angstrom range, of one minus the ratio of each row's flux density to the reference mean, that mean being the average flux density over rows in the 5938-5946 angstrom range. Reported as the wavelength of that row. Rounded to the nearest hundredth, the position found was 5963.40 angstrom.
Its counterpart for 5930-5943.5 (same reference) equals 5934.63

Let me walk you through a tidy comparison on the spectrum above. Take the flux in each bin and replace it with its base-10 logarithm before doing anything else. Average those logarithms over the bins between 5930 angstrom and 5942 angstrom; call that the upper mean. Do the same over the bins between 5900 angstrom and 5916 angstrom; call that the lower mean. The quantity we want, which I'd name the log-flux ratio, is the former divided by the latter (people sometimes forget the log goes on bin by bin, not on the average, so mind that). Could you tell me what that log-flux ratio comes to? 1.00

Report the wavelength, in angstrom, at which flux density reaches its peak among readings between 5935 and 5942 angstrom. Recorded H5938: 5936.00 angstrom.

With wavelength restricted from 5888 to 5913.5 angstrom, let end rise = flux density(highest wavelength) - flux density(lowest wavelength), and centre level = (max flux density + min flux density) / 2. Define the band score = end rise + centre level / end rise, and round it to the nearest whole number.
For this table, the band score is 13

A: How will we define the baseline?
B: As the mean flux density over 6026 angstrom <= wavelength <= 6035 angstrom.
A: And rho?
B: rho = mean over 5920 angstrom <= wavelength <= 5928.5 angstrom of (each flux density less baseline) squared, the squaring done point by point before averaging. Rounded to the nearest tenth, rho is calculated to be 0.8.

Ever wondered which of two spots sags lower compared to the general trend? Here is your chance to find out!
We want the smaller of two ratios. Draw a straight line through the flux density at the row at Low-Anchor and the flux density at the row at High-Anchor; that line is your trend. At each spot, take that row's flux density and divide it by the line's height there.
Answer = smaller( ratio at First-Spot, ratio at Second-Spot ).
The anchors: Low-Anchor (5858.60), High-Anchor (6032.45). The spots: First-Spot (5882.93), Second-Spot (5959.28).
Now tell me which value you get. 1.003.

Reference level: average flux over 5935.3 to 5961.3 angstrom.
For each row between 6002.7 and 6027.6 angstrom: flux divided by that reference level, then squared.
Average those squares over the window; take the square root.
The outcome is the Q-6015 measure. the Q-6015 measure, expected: 1.03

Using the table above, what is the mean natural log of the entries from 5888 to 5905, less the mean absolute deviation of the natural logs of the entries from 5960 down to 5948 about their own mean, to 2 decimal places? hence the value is 2.00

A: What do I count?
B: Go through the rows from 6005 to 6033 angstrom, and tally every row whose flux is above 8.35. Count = 13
